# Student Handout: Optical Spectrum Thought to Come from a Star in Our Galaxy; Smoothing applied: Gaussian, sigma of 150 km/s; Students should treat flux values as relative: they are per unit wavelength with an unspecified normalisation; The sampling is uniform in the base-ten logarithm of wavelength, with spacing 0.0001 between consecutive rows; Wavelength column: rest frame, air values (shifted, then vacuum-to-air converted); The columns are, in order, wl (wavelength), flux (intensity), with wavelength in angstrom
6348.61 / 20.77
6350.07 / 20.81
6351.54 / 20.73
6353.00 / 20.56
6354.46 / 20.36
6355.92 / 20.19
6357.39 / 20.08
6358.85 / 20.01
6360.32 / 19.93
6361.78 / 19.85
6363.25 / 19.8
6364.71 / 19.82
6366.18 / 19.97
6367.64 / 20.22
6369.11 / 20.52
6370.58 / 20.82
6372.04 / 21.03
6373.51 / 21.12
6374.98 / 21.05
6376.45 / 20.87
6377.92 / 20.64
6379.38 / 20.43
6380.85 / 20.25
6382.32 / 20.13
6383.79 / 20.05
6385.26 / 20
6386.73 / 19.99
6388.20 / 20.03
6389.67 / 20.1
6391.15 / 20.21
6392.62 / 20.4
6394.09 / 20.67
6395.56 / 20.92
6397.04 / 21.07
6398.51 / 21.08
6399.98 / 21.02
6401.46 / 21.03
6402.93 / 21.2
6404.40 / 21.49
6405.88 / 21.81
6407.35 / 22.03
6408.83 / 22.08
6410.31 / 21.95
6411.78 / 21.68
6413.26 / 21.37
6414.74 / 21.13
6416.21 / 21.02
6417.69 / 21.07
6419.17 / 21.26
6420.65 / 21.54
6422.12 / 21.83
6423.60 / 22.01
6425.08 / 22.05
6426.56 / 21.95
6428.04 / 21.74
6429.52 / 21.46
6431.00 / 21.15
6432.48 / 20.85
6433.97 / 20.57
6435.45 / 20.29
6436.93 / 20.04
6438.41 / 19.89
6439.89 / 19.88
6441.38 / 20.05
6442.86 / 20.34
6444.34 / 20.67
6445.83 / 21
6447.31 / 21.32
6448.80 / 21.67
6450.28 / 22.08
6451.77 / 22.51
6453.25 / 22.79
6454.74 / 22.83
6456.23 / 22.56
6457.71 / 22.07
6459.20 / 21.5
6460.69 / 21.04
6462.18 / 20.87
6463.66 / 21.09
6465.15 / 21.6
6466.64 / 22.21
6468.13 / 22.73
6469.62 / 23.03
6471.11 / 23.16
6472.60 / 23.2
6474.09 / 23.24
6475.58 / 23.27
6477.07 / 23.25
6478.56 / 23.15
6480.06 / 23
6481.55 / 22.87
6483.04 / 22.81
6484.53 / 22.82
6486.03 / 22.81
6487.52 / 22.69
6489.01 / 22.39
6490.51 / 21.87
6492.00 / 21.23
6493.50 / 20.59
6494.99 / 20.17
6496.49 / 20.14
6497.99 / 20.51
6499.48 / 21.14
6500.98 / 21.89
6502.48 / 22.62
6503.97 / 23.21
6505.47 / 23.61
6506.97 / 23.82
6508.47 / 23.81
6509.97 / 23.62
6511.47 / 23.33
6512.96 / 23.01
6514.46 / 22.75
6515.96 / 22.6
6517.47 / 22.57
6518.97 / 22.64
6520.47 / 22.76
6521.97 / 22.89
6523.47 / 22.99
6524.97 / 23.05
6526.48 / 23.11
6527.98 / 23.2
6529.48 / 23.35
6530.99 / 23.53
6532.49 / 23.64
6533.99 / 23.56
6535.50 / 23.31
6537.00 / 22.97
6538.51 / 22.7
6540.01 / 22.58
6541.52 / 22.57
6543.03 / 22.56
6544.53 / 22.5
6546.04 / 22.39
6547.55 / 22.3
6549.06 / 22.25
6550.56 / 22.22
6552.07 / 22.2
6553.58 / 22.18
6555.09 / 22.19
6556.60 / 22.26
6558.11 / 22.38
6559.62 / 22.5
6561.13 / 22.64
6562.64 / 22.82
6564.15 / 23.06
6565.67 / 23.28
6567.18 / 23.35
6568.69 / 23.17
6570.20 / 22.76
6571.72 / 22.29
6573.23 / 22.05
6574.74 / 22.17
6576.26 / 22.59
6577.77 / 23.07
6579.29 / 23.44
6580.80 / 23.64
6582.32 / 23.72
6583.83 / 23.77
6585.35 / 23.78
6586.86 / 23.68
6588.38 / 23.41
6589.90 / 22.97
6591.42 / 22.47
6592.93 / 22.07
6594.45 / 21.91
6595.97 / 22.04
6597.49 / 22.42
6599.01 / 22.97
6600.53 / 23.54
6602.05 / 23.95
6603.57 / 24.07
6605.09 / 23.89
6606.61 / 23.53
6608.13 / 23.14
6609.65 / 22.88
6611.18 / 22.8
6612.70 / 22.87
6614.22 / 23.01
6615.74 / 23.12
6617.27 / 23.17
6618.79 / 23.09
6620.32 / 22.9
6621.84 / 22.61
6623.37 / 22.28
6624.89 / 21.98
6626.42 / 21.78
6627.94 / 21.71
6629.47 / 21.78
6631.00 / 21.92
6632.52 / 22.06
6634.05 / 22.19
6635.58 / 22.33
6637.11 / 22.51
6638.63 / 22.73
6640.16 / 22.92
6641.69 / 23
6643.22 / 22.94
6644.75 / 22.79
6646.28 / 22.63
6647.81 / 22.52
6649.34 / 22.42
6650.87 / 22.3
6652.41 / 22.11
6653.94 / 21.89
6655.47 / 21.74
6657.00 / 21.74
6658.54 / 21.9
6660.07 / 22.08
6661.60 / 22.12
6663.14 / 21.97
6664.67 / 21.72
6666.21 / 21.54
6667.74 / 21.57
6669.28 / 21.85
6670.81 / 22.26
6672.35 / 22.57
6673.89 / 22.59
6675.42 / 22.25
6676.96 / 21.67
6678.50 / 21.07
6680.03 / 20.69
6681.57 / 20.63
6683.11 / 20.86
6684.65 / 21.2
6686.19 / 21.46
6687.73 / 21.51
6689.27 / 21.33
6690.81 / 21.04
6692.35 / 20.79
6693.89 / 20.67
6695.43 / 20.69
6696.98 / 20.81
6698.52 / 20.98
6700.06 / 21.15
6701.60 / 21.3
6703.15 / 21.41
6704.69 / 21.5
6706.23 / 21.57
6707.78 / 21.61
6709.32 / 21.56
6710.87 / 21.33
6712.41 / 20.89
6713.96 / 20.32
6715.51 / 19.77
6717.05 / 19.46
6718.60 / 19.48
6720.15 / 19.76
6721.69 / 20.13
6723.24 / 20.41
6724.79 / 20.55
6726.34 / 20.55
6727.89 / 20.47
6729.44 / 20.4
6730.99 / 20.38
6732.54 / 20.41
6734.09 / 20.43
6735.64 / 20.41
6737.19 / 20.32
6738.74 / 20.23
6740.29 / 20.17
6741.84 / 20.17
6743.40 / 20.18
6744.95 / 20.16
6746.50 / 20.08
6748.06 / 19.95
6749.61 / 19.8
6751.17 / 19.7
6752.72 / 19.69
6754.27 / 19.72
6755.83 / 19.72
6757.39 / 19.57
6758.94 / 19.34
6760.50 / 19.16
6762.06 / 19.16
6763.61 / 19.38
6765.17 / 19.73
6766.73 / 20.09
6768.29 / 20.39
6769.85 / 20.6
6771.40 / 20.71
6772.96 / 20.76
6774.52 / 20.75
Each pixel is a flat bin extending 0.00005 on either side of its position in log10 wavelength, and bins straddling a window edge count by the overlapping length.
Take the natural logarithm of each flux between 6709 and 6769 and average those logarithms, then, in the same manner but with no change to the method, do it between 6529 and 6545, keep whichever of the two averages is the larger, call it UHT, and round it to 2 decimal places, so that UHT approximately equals 3.14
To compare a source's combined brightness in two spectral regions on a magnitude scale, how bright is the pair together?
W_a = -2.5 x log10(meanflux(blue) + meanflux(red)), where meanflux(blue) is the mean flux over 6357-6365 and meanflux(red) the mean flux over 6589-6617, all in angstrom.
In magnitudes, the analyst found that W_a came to -4.08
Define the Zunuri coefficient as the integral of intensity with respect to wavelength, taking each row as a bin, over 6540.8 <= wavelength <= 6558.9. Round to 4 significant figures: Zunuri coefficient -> 404.2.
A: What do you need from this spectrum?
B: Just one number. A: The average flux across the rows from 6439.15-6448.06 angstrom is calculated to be 20.5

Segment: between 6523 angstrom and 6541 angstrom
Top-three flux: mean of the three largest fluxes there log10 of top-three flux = 1.37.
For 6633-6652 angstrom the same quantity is 1.36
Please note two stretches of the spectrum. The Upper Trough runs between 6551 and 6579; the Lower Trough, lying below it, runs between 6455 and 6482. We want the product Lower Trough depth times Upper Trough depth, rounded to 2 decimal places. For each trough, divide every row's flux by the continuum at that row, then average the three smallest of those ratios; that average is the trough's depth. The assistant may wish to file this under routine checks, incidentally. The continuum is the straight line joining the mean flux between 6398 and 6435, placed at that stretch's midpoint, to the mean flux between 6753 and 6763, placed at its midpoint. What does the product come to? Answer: 1.06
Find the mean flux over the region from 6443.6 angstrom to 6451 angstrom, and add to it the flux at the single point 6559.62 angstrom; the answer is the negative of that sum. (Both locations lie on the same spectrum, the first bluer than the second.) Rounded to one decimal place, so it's -43.8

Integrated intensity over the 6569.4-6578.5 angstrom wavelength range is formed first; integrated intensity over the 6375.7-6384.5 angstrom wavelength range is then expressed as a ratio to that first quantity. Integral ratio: 0.88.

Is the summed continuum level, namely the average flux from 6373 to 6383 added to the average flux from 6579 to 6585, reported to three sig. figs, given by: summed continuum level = 44.3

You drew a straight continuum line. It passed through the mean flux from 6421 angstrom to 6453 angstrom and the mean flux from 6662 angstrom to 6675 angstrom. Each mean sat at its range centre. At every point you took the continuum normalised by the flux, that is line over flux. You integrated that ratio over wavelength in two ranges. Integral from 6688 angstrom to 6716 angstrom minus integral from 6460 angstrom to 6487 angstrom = 3.9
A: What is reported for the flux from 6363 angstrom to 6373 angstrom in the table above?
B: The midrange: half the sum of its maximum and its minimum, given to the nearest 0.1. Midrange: 20.4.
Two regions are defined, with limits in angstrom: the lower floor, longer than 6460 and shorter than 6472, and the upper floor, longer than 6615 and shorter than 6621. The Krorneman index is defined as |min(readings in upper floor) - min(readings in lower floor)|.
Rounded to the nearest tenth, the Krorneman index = 2.0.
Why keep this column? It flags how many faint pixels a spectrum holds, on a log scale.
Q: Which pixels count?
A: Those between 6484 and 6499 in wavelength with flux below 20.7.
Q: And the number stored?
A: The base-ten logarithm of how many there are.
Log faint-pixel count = 0.60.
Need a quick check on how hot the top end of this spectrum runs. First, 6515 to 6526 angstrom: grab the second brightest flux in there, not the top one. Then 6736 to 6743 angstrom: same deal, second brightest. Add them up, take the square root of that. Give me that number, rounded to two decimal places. 6.57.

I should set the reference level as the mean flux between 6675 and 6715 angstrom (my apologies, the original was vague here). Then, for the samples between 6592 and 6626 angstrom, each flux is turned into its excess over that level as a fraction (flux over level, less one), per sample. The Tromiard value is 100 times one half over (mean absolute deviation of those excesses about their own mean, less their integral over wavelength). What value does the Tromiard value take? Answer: -18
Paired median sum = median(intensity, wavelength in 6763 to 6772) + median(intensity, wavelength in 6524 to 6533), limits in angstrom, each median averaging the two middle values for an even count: 43.5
